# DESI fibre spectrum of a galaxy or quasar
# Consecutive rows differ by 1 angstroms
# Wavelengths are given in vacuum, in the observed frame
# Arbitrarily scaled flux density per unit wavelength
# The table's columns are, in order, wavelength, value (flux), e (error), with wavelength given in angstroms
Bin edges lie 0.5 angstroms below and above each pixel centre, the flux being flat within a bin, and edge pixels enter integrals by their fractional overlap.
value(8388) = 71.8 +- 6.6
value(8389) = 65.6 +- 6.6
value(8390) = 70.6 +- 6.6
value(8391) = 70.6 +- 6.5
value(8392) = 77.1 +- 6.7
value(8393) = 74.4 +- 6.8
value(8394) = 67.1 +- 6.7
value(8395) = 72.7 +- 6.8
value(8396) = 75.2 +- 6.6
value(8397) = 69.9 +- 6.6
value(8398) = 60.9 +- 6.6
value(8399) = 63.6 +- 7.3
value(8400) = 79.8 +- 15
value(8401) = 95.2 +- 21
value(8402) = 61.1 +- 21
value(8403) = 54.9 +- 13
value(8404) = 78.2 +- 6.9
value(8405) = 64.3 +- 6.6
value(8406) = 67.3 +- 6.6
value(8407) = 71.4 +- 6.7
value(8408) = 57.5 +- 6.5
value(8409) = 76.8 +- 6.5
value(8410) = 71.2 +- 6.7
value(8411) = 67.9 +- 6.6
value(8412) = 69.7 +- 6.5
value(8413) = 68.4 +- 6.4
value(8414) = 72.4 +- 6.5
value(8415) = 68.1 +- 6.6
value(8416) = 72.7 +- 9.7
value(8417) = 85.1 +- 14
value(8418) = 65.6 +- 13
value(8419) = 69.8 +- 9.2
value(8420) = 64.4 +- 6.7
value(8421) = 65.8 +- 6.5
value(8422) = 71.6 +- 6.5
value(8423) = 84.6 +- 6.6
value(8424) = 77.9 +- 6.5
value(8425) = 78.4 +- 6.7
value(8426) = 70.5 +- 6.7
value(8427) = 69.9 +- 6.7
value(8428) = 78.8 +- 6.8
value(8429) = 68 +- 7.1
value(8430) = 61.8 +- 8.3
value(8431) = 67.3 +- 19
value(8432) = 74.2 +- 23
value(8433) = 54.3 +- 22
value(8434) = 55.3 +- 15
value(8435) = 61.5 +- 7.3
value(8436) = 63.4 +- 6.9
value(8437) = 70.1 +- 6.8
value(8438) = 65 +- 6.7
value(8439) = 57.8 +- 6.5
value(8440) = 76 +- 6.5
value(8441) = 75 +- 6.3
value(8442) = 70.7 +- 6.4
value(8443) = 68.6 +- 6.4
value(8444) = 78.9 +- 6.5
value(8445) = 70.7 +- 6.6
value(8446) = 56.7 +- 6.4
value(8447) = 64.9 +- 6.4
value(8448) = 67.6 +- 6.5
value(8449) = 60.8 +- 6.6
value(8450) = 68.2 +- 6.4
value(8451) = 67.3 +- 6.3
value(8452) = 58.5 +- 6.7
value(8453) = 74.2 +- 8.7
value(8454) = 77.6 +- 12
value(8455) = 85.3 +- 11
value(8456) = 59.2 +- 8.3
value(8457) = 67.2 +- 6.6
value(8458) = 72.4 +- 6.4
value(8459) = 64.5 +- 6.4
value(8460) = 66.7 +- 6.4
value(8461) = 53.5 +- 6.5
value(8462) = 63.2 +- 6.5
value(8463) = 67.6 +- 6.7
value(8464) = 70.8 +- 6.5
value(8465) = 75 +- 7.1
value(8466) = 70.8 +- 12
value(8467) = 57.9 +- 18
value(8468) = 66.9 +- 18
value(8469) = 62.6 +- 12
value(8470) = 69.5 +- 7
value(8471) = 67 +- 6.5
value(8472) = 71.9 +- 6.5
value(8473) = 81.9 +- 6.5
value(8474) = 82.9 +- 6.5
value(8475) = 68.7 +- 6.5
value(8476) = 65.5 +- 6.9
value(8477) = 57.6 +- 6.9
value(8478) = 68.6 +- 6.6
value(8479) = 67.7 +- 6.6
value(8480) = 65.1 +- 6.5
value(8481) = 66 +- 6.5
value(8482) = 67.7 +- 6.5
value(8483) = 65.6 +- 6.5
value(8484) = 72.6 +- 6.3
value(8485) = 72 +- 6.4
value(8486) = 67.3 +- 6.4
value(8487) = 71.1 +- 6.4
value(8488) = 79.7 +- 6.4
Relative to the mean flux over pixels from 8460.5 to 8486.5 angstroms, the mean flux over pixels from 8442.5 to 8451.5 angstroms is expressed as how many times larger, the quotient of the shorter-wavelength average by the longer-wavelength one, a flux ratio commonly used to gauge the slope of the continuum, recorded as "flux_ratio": 0.99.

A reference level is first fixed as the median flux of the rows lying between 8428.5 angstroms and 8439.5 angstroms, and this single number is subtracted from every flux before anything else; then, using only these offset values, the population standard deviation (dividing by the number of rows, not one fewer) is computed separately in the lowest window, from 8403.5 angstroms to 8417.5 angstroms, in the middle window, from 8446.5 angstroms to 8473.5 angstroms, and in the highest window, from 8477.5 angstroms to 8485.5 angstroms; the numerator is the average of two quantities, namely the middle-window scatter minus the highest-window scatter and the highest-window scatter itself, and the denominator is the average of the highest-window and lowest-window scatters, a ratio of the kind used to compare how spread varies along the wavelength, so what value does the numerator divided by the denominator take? 0.79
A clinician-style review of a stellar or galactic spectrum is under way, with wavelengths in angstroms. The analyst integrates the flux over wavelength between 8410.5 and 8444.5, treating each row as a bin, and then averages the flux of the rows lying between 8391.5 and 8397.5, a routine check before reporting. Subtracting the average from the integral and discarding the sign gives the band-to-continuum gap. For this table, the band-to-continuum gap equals 2297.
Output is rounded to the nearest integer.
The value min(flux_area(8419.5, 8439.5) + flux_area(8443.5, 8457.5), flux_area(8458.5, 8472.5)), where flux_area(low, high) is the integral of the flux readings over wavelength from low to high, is 928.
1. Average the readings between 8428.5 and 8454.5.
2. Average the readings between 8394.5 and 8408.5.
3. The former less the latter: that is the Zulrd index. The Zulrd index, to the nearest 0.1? -2.7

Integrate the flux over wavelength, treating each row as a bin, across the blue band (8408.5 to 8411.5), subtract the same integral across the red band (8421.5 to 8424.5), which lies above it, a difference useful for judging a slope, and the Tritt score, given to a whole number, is -18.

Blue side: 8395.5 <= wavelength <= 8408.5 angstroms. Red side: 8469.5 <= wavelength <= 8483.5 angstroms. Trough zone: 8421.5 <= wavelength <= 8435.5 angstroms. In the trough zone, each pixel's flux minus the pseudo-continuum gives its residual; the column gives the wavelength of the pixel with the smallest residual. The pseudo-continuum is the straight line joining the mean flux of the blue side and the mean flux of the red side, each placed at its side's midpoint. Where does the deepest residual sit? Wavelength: 8433 angstroms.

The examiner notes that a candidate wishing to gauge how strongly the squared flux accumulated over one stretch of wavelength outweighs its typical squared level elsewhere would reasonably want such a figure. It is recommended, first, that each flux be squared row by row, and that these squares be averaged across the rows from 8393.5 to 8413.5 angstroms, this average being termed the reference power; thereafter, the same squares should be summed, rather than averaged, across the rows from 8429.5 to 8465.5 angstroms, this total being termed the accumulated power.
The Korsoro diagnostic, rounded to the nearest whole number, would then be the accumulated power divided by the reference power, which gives 33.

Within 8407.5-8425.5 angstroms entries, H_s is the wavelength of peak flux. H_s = 8417 angstroms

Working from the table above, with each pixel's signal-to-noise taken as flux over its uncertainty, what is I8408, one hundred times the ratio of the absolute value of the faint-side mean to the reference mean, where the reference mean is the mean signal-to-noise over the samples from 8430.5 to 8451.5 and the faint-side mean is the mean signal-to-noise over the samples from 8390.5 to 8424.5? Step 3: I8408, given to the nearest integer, 105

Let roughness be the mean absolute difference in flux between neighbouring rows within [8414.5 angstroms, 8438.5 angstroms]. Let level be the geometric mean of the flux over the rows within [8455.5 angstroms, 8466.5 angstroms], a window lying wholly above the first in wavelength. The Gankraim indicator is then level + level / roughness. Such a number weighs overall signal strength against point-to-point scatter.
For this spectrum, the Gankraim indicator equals 76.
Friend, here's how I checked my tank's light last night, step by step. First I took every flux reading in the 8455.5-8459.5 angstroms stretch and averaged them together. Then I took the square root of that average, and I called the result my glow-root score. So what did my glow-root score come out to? 8.1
